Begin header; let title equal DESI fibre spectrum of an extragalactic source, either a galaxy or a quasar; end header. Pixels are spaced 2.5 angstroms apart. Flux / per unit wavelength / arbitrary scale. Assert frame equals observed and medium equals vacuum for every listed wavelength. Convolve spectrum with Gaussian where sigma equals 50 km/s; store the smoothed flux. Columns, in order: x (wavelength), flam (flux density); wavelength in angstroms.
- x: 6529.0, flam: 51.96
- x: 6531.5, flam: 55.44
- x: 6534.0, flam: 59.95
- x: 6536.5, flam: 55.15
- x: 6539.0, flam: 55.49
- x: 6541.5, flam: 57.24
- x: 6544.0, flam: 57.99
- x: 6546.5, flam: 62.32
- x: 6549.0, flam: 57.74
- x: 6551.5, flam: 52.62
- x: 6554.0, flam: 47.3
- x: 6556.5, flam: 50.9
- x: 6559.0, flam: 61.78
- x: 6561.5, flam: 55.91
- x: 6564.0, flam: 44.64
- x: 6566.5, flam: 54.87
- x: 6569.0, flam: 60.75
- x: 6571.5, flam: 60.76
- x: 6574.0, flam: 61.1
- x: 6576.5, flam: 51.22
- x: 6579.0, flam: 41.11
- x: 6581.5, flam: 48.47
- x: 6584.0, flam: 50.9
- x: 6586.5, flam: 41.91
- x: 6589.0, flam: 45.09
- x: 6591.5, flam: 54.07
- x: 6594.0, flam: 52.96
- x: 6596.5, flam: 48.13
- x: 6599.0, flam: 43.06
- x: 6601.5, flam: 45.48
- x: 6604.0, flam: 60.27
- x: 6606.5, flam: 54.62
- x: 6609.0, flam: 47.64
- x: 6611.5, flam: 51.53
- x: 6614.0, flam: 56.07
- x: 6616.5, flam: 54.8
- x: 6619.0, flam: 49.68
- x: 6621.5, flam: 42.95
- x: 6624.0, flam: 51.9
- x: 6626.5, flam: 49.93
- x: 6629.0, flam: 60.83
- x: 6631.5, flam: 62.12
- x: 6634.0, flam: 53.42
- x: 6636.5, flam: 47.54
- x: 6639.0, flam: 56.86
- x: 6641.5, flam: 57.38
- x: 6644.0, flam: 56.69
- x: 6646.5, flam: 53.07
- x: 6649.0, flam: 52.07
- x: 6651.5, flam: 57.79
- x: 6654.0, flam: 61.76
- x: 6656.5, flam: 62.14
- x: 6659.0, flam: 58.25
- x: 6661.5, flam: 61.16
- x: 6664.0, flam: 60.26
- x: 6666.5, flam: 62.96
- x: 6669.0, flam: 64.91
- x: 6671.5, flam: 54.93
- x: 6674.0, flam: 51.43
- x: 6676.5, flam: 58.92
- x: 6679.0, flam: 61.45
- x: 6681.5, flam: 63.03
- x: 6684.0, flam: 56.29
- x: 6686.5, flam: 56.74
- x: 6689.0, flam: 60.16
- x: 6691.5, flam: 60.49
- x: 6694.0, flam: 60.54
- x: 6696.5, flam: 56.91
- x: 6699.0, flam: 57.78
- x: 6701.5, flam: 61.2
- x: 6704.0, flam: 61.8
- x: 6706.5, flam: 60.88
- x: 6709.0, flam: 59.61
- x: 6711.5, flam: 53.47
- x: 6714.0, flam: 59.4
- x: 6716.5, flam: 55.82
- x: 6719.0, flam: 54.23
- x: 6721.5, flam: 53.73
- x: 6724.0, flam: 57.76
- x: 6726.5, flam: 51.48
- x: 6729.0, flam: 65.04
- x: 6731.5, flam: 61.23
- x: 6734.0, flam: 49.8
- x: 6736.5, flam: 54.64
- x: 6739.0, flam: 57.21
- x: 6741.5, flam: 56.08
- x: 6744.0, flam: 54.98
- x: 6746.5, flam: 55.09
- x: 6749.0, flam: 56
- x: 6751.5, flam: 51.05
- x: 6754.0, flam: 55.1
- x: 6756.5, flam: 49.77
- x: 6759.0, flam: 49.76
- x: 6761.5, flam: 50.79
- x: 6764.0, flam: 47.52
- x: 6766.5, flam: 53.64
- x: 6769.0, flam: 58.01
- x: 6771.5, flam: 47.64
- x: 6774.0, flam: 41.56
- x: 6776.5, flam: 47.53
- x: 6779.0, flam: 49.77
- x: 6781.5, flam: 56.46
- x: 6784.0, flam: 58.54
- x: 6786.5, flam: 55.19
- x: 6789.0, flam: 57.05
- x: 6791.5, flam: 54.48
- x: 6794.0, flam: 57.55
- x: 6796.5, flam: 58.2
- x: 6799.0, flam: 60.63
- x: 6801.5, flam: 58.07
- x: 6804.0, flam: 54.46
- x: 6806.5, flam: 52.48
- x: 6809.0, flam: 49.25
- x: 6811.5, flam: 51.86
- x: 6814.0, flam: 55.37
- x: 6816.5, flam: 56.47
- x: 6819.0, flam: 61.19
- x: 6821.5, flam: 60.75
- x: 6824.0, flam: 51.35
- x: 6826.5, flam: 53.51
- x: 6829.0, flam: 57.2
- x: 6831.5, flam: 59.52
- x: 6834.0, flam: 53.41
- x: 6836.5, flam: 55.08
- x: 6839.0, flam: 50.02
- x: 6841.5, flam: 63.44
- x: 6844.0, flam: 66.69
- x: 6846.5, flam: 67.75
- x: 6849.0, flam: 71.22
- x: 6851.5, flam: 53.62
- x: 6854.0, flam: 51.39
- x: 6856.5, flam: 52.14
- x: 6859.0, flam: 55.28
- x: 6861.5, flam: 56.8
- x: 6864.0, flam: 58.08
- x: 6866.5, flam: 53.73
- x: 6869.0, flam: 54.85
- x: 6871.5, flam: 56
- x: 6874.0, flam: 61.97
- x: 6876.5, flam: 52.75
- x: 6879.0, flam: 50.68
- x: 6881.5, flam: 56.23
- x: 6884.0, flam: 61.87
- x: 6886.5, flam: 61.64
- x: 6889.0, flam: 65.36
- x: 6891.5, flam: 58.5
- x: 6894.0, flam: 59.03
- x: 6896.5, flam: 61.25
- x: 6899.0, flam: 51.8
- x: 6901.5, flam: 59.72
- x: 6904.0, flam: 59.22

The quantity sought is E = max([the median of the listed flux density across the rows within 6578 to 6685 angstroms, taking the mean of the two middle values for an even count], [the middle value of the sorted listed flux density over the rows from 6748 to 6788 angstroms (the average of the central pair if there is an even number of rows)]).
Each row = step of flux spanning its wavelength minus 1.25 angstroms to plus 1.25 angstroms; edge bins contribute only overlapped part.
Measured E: 55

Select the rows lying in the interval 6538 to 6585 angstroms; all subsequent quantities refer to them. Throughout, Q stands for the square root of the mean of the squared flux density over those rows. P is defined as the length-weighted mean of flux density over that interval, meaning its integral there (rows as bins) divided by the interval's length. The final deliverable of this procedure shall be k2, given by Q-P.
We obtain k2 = 0.31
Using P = 54.4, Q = 54.7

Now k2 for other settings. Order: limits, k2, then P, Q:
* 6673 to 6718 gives 0.06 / 58.7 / 58.7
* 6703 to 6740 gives 0.18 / 57.0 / 57.2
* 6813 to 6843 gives 0.04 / 56.5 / 56.6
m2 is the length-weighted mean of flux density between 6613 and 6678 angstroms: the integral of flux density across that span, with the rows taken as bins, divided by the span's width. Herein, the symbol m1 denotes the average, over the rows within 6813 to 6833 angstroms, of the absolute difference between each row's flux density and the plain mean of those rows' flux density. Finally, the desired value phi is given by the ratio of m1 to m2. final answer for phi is 0.049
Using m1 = 2.7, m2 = 56.2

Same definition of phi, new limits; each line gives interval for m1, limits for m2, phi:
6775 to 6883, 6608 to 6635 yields 0.070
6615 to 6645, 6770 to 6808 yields 0.082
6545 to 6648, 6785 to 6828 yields 0.089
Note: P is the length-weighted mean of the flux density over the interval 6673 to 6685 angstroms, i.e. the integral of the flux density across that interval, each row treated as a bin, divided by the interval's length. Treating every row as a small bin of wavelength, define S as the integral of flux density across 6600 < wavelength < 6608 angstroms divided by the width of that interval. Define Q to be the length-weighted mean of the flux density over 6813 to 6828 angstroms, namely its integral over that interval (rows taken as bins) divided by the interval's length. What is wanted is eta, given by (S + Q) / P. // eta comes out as 1.87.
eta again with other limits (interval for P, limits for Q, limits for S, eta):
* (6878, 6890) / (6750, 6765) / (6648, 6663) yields 1.85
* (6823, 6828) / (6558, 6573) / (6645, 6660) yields 2.16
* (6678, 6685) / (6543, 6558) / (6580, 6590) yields 1.68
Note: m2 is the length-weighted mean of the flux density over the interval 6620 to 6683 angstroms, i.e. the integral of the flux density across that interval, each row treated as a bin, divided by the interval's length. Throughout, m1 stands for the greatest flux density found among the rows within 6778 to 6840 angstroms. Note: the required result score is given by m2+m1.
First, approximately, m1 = 61.19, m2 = 57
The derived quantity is 118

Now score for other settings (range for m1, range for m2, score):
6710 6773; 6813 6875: 123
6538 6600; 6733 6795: 115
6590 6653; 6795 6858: 119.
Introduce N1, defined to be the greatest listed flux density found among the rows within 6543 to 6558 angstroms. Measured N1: 62.32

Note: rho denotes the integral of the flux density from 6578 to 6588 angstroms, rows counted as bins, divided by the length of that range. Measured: 45.7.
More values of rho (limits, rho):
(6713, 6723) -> 55.8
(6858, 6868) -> 56.0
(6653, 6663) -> 60.8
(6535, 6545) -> 56.5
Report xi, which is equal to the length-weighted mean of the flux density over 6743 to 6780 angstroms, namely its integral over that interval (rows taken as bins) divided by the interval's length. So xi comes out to 51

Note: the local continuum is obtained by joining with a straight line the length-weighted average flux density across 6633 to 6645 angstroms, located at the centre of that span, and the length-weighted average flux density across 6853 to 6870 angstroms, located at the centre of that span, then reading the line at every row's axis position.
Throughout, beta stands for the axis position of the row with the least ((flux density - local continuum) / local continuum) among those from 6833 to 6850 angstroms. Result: 6839.0 angstroms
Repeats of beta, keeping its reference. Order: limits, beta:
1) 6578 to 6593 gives 6579.0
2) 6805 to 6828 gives 6809.0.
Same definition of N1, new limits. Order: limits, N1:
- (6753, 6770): 58.01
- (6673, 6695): 63.03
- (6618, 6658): 62.14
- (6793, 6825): 61.19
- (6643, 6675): 64.91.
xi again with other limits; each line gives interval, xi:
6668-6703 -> 59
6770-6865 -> 56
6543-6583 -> 54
